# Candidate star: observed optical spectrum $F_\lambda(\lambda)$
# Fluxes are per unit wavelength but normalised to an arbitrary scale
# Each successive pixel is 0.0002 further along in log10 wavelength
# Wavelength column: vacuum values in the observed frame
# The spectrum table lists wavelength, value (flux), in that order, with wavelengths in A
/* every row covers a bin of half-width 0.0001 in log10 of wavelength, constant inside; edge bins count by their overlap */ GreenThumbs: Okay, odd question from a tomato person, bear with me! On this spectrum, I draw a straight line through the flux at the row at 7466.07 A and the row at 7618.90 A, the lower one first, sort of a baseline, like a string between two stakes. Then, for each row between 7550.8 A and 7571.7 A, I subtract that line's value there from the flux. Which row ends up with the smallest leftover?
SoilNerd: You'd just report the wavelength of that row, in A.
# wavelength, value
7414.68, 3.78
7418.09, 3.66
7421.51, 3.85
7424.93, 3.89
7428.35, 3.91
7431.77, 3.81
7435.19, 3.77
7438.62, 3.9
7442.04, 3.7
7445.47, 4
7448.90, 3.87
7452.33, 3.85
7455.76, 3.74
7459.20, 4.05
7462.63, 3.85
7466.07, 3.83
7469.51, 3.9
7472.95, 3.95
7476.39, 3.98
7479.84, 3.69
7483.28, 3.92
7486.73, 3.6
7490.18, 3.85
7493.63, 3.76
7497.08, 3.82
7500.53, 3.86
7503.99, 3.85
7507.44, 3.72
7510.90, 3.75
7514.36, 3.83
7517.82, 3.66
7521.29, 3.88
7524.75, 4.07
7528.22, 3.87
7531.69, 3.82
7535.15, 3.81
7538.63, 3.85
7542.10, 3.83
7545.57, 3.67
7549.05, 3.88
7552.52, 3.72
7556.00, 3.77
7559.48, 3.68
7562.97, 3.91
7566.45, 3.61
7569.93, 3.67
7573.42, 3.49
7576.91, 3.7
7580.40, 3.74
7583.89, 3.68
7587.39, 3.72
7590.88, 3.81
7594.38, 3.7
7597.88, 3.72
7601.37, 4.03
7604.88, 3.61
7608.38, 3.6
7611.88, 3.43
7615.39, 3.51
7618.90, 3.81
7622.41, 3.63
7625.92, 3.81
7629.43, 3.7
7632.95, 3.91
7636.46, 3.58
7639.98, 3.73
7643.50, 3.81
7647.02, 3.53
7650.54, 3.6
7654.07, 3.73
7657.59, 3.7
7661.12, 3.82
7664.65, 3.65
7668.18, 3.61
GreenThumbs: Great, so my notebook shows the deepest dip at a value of 7566.45 A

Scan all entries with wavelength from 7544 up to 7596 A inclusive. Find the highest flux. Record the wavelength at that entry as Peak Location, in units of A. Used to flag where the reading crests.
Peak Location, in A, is 7562.97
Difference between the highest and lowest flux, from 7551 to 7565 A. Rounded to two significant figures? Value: 0.23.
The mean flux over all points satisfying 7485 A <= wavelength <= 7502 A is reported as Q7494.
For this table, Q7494 3.78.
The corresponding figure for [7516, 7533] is 3.86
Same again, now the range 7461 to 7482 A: 3.87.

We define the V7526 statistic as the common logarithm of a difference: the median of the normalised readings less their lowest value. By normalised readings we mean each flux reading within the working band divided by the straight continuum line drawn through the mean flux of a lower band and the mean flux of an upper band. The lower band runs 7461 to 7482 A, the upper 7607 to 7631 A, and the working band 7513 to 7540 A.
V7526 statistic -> -1.27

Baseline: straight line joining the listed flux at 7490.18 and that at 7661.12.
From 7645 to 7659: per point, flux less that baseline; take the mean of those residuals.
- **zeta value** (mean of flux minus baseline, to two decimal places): -0.18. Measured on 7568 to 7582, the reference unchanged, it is -0.19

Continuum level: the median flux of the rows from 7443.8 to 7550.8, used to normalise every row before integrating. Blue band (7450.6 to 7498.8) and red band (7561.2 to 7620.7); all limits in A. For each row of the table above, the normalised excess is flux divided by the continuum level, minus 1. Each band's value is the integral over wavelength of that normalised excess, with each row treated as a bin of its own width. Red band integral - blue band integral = -2.4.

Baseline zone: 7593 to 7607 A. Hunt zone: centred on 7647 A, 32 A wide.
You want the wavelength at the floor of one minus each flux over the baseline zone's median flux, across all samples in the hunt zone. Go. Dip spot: 7632.95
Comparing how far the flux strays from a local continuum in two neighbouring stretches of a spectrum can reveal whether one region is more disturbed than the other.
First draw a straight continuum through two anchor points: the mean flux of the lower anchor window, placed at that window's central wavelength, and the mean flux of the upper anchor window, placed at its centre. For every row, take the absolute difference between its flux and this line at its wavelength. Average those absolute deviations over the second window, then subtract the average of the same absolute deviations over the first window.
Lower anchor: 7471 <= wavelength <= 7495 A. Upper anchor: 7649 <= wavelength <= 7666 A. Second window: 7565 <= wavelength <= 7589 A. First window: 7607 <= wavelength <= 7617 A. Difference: -0.12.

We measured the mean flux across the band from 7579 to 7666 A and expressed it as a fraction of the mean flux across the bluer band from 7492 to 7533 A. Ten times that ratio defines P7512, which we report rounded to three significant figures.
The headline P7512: 9.68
